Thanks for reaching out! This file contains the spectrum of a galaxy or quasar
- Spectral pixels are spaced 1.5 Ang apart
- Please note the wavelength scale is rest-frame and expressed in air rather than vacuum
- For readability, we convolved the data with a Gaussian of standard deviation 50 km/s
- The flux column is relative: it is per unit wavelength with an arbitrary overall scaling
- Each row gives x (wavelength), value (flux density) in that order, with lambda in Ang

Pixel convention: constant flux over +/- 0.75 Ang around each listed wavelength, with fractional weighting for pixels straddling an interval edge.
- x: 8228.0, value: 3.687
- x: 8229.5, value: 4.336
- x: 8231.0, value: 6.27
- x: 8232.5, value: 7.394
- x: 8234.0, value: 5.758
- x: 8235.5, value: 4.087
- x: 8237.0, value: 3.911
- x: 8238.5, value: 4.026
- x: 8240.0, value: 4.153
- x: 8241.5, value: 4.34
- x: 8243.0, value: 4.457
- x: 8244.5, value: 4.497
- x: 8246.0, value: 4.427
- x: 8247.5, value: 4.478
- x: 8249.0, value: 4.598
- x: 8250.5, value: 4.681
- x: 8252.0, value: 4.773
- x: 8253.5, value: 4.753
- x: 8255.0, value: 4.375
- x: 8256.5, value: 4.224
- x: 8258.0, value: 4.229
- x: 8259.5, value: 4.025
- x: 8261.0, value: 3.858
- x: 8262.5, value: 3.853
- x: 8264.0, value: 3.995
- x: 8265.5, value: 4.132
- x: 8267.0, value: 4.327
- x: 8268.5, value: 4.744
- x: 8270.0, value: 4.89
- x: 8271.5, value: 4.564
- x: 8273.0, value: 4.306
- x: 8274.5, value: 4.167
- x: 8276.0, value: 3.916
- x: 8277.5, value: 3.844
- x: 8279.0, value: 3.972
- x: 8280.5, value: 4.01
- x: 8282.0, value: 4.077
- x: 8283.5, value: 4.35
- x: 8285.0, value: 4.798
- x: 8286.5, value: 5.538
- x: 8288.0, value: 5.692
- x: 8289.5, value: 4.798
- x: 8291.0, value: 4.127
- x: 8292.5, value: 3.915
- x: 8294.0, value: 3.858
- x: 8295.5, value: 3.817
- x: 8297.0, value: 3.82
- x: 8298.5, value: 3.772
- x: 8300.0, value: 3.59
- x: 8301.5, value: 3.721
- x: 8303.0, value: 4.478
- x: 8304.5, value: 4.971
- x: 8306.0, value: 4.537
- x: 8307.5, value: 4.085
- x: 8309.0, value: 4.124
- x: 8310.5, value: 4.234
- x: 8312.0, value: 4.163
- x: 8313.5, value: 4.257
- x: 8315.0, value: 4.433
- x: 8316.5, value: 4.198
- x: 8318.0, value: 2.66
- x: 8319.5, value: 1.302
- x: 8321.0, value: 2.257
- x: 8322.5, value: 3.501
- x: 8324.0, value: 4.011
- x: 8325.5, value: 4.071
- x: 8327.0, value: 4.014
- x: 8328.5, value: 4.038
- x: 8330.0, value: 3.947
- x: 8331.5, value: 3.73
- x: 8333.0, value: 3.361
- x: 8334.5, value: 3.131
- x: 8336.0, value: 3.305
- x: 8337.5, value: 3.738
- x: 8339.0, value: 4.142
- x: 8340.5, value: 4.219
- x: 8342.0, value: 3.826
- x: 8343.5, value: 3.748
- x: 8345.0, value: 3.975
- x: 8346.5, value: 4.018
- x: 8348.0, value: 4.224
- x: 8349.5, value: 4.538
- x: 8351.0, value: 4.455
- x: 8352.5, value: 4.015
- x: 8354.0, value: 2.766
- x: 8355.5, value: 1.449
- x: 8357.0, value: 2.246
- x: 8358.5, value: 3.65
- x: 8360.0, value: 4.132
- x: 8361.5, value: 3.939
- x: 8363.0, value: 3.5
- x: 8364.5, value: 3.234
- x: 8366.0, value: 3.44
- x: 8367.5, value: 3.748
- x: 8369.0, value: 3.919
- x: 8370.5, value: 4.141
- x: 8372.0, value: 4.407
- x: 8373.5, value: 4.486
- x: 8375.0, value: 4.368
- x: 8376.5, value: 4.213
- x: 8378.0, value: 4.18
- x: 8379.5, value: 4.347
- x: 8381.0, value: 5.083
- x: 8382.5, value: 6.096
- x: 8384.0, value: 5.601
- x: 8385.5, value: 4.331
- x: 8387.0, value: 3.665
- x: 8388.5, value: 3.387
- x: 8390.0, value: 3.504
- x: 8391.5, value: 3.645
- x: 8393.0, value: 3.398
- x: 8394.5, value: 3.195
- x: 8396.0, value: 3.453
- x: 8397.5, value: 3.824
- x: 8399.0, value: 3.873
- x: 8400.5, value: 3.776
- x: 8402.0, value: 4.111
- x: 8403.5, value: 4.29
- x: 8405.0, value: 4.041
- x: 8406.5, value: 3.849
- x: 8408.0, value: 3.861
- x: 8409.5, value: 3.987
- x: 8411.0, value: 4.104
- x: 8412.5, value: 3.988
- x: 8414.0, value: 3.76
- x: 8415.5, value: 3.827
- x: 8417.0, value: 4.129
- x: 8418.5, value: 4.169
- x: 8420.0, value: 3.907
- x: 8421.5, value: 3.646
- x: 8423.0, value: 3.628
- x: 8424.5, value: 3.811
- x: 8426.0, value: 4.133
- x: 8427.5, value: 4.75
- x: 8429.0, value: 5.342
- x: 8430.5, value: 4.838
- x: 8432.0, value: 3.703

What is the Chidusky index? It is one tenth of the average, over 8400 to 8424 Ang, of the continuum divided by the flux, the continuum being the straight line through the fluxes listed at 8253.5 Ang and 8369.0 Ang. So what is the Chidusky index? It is 0.092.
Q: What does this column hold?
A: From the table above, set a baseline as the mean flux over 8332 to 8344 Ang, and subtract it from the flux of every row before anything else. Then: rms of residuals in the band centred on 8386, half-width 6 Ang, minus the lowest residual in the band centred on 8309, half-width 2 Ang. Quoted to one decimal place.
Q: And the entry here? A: 0.8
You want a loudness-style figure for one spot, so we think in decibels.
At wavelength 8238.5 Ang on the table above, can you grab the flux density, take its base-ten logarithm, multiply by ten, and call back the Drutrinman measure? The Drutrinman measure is 6.049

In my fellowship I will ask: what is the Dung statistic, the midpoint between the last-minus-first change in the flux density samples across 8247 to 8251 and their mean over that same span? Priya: 2.39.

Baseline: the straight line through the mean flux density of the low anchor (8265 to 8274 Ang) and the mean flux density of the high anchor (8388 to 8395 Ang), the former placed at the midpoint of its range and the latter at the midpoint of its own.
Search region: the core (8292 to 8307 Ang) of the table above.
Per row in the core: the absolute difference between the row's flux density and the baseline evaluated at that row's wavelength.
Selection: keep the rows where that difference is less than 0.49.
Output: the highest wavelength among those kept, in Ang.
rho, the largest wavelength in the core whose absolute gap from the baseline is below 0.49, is 8306.0 Ang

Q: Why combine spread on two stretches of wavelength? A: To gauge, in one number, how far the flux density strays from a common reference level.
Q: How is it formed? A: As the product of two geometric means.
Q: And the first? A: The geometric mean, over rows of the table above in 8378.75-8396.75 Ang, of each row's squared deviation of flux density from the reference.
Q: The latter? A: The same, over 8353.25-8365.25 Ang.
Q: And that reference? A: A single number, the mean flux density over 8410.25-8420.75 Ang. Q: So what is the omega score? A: 0.100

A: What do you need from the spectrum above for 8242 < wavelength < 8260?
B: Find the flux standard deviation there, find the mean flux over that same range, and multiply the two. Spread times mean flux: 1.0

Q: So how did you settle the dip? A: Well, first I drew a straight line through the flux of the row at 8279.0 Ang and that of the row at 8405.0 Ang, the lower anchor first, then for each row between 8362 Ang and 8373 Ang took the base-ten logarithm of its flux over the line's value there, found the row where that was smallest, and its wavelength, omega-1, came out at 8364.5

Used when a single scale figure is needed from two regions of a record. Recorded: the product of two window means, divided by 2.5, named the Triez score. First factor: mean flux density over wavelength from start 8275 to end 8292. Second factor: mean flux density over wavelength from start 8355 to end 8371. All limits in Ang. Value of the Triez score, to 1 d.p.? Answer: 6.1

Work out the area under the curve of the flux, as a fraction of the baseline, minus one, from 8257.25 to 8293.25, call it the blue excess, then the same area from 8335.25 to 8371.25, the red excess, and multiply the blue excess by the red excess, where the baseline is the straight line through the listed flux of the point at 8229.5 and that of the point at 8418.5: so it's -1.7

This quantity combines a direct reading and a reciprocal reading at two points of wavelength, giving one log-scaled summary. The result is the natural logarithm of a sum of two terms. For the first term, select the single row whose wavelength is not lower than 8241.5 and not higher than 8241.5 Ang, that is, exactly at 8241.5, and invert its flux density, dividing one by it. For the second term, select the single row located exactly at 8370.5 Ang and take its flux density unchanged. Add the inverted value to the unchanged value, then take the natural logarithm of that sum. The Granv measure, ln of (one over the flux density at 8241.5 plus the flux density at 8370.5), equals 1.48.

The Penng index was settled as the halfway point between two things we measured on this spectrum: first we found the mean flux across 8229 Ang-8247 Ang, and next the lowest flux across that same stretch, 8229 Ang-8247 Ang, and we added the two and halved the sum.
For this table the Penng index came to 4.36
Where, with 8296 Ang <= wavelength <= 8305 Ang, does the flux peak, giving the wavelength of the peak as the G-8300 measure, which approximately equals 8304.5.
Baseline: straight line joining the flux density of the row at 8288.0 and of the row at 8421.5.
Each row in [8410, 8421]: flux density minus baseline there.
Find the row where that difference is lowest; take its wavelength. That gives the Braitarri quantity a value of 8414.0 Ang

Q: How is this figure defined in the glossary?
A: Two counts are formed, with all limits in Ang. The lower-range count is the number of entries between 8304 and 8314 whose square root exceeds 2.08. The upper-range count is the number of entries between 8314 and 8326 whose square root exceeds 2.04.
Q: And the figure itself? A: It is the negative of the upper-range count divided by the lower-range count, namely -1.0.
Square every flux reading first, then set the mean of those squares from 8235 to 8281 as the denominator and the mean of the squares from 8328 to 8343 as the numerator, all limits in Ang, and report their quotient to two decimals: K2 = 0.77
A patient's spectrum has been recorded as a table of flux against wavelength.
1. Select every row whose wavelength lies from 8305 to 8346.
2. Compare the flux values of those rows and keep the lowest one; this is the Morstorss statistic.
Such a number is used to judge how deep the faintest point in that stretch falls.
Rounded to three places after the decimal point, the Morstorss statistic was 1.302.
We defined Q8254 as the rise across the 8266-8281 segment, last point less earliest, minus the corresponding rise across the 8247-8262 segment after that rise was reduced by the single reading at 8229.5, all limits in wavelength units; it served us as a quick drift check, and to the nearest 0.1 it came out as 4.6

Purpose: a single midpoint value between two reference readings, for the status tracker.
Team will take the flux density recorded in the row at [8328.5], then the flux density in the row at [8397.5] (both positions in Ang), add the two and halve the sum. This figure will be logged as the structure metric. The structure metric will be 3.93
